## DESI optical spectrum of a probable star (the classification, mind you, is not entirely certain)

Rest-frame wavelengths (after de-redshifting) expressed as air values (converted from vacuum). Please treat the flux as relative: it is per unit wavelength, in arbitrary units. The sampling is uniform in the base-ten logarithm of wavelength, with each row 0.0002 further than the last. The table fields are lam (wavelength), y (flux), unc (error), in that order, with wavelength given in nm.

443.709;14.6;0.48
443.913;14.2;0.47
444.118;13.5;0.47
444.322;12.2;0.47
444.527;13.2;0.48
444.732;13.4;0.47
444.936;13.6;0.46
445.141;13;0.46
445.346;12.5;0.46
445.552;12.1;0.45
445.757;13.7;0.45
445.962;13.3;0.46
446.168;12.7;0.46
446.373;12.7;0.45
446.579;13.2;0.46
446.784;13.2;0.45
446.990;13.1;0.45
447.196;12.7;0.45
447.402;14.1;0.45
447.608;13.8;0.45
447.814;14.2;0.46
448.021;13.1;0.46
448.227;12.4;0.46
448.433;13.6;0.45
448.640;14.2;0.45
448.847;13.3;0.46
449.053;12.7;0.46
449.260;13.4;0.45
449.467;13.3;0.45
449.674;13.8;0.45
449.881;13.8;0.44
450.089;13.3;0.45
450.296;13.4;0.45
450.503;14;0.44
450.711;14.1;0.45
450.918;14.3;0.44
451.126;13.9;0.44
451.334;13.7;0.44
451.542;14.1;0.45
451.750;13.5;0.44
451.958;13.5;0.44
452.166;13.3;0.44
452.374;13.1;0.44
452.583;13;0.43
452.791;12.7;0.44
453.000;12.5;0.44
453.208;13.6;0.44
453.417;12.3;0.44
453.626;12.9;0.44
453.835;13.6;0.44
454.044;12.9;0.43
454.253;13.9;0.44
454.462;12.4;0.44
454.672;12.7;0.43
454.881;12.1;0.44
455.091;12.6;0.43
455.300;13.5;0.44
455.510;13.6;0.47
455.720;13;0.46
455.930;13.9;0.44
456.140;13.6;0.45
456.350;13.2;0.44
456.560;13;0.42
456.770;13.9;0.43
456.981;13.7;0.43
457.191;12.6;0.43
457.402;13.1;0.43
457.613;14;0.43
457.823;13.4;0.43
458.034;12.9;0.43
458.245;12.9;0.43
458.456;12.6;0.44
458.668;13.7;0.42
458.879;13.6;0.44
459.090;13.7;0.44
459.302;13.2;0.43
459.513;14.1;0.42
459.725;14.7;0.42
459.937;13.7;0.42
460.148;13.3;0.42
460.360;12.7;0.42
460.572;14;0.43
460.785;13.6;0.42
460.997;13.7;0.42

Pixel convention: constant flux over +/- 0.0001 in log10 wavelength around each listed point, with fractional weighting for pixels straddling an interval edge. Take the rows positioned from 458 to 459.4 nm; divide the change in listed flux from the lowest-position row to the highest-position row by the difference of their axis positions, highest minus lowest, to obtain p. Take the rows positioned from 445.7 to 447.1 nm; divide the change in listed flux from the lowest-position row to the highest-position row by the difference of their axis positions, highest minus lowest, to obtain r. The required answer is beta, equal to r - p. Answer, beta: -0.7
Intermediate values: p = 0.24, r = -0.5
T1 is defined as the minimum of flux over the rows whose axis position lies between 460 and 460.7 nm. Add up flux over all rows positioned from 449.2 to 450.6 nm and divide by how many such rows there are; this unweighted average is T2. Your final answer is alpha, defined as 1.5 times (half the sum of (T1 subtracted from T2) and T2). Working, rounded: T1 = 12.7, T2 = 13.6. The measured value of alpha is 10.8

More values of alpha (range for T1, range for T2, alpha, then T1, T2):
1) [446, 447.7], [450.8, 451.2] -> 11.6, 12.7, 14.1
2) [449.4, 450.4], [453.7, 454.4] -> 10.2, 13.3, 13.5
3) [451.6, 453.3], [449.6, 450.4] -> 11.0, 12.5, 13.6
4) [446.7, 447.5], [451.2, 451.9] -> 11.1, 12.7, 13.8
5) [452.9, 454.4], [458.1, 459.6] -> 10.9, 12.3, 13.4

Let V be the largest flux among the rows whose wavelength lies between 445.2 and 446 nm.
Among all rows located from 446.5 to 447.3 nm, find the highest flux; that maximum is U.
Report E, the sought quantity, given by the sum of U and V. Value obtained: 26.9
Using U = 13.2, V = 13.7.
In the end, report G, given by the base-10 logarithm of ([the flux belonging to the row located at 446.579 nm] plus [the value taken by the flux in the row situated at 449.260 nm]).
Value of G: 1.42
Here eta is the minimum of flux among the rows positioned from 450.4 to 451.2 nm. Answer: 13.9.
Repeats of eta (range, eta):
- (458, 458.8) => 12.6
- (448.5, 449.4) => 12.7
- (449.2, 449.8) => 13.3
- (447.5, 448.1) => 13.1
